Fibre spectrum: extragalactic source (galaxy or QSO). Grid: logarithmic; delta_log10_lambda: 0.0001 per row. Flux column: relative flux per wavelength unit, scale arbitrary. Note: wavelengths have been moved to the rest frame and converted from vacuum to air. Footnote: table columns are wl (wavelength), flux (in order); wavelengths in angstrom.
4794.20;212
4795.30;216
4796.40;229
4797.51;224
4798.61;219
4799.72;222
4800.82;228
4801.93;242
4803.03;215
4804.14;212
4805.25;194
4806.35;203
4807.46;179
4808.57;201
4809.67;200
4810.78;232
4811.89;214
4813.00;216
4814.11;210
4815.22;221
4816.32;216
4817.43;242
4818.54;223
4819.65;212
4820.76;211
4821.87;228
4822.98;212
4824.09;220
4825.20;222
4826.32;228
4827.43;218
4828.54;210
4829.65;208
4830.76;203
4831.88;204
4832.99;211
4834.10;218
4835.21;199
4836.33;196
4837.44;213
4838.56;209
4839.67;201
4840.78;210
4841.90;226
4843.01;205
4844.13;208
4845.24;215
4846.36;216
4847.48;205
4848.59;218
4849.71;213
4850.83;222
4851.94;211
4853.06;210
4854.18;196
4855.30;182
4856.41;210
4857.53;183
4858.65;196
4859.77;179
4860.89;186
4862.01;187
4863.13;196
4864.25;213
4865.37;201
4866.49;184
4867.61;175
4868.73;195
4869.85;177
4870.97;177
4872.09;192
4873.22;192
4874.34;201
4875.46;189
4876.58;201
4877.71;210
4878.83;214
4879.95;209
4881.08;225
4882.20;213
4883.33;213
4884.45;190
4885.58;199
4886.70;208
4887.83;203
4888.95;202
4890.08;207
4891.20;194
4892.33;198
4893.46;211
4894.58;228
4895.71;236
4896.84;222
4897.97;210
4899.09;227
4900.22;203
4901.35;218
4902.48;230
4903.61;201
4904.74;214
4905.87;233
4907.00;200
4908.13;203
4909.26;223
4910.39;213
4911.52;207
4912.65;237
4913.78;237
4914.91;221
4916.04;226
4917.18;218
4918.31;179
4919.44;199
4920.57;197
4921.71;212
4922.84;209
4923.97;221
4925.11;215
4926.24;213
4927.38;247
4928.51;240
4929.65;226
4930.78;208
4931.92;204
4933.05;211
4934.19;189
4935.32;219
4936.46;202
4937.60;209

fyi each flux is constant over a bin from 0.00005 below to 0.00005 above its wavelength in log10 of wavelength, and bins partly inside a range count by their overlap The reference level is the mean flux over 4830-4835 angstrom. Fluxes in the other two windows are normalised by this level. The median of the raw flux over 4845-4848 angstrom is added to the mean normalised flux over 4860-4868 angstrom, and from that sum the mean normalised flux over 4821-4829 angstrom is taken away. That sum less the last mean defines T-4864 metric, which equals 215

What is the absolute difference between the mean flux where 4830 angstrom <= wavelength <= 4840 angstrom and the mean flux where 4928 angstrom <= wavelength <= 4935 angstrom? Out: 7.0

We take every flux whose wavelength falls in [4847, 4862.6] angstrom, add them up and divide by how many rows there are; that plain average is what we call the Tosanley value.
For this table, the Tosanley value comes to 200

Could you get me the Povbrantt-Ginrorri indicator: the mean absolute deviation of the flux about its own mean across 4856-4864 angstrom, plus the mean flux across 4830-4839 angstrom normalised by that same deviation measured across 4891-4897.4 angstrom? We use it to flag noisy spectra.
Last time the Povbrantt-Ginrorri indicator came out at 23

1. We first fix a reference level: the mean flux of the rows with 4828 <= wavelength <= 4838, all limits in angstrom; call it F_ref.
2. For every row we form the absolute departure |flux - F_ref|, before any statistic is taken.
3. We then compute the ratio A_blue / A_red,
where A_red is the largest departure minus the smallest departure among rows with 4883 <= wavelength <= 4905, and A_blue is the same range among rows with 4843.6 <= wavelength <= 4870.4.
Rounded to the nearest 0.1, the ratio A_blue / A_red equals 1.1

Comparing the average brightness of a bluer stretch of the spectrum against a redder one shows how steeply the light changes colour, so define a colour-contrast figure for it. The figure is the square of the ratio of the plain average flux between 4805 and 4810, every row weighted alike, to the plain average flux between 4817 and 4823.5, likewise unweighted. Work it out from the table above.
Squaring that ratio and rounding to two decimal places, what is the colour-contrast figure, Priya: 0.78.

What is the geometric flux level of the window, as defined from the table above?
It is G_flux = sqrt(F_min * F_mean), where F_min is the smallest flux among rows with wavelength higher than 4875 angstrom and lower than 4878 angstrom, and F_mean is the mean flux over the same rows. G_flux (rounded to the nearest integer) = 194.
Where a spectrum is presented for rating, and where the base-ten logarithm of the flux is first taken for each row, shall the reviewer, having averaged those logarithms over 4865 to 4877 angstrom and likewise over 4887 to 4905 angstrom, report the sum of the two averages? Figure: 4.604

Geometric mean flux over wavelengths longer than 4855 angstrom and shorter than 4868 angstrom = 191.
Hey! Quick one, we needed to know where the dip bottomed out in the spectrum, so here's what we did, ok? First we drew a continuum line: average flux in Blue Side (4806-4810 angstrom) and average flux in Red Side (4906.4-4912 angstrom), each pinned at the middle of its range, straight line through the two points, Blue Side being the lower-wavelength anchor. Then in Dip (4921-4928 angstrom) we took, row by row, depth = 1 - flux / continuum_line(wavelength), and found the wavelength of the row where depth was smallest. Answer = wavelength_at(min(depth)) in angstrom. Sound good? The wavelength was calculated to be 4927.38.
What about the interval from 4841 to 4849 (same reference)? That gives 4841.90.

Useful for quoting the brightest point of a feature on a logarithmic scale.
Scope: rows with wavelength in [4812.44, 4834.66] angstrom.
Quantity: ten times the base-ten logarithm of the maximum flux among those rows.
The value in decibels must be 23.8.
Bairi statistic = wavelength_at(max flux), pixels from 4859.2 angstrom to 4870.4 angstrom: 4864.25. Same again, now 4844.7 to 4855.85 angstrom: 4850.83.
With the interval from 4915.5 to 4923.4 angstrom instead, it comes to 4916.04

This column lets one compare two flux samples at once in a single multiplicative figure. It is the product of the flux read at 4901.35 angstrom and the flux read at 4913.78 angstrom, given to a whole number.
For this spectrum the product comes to 51666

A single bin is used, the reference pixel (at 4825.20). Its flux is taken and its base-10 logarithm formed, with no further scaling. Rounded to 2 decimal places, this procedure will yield 2.35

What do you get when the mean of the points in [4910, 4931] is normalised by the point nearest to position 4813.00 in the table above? 1.01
